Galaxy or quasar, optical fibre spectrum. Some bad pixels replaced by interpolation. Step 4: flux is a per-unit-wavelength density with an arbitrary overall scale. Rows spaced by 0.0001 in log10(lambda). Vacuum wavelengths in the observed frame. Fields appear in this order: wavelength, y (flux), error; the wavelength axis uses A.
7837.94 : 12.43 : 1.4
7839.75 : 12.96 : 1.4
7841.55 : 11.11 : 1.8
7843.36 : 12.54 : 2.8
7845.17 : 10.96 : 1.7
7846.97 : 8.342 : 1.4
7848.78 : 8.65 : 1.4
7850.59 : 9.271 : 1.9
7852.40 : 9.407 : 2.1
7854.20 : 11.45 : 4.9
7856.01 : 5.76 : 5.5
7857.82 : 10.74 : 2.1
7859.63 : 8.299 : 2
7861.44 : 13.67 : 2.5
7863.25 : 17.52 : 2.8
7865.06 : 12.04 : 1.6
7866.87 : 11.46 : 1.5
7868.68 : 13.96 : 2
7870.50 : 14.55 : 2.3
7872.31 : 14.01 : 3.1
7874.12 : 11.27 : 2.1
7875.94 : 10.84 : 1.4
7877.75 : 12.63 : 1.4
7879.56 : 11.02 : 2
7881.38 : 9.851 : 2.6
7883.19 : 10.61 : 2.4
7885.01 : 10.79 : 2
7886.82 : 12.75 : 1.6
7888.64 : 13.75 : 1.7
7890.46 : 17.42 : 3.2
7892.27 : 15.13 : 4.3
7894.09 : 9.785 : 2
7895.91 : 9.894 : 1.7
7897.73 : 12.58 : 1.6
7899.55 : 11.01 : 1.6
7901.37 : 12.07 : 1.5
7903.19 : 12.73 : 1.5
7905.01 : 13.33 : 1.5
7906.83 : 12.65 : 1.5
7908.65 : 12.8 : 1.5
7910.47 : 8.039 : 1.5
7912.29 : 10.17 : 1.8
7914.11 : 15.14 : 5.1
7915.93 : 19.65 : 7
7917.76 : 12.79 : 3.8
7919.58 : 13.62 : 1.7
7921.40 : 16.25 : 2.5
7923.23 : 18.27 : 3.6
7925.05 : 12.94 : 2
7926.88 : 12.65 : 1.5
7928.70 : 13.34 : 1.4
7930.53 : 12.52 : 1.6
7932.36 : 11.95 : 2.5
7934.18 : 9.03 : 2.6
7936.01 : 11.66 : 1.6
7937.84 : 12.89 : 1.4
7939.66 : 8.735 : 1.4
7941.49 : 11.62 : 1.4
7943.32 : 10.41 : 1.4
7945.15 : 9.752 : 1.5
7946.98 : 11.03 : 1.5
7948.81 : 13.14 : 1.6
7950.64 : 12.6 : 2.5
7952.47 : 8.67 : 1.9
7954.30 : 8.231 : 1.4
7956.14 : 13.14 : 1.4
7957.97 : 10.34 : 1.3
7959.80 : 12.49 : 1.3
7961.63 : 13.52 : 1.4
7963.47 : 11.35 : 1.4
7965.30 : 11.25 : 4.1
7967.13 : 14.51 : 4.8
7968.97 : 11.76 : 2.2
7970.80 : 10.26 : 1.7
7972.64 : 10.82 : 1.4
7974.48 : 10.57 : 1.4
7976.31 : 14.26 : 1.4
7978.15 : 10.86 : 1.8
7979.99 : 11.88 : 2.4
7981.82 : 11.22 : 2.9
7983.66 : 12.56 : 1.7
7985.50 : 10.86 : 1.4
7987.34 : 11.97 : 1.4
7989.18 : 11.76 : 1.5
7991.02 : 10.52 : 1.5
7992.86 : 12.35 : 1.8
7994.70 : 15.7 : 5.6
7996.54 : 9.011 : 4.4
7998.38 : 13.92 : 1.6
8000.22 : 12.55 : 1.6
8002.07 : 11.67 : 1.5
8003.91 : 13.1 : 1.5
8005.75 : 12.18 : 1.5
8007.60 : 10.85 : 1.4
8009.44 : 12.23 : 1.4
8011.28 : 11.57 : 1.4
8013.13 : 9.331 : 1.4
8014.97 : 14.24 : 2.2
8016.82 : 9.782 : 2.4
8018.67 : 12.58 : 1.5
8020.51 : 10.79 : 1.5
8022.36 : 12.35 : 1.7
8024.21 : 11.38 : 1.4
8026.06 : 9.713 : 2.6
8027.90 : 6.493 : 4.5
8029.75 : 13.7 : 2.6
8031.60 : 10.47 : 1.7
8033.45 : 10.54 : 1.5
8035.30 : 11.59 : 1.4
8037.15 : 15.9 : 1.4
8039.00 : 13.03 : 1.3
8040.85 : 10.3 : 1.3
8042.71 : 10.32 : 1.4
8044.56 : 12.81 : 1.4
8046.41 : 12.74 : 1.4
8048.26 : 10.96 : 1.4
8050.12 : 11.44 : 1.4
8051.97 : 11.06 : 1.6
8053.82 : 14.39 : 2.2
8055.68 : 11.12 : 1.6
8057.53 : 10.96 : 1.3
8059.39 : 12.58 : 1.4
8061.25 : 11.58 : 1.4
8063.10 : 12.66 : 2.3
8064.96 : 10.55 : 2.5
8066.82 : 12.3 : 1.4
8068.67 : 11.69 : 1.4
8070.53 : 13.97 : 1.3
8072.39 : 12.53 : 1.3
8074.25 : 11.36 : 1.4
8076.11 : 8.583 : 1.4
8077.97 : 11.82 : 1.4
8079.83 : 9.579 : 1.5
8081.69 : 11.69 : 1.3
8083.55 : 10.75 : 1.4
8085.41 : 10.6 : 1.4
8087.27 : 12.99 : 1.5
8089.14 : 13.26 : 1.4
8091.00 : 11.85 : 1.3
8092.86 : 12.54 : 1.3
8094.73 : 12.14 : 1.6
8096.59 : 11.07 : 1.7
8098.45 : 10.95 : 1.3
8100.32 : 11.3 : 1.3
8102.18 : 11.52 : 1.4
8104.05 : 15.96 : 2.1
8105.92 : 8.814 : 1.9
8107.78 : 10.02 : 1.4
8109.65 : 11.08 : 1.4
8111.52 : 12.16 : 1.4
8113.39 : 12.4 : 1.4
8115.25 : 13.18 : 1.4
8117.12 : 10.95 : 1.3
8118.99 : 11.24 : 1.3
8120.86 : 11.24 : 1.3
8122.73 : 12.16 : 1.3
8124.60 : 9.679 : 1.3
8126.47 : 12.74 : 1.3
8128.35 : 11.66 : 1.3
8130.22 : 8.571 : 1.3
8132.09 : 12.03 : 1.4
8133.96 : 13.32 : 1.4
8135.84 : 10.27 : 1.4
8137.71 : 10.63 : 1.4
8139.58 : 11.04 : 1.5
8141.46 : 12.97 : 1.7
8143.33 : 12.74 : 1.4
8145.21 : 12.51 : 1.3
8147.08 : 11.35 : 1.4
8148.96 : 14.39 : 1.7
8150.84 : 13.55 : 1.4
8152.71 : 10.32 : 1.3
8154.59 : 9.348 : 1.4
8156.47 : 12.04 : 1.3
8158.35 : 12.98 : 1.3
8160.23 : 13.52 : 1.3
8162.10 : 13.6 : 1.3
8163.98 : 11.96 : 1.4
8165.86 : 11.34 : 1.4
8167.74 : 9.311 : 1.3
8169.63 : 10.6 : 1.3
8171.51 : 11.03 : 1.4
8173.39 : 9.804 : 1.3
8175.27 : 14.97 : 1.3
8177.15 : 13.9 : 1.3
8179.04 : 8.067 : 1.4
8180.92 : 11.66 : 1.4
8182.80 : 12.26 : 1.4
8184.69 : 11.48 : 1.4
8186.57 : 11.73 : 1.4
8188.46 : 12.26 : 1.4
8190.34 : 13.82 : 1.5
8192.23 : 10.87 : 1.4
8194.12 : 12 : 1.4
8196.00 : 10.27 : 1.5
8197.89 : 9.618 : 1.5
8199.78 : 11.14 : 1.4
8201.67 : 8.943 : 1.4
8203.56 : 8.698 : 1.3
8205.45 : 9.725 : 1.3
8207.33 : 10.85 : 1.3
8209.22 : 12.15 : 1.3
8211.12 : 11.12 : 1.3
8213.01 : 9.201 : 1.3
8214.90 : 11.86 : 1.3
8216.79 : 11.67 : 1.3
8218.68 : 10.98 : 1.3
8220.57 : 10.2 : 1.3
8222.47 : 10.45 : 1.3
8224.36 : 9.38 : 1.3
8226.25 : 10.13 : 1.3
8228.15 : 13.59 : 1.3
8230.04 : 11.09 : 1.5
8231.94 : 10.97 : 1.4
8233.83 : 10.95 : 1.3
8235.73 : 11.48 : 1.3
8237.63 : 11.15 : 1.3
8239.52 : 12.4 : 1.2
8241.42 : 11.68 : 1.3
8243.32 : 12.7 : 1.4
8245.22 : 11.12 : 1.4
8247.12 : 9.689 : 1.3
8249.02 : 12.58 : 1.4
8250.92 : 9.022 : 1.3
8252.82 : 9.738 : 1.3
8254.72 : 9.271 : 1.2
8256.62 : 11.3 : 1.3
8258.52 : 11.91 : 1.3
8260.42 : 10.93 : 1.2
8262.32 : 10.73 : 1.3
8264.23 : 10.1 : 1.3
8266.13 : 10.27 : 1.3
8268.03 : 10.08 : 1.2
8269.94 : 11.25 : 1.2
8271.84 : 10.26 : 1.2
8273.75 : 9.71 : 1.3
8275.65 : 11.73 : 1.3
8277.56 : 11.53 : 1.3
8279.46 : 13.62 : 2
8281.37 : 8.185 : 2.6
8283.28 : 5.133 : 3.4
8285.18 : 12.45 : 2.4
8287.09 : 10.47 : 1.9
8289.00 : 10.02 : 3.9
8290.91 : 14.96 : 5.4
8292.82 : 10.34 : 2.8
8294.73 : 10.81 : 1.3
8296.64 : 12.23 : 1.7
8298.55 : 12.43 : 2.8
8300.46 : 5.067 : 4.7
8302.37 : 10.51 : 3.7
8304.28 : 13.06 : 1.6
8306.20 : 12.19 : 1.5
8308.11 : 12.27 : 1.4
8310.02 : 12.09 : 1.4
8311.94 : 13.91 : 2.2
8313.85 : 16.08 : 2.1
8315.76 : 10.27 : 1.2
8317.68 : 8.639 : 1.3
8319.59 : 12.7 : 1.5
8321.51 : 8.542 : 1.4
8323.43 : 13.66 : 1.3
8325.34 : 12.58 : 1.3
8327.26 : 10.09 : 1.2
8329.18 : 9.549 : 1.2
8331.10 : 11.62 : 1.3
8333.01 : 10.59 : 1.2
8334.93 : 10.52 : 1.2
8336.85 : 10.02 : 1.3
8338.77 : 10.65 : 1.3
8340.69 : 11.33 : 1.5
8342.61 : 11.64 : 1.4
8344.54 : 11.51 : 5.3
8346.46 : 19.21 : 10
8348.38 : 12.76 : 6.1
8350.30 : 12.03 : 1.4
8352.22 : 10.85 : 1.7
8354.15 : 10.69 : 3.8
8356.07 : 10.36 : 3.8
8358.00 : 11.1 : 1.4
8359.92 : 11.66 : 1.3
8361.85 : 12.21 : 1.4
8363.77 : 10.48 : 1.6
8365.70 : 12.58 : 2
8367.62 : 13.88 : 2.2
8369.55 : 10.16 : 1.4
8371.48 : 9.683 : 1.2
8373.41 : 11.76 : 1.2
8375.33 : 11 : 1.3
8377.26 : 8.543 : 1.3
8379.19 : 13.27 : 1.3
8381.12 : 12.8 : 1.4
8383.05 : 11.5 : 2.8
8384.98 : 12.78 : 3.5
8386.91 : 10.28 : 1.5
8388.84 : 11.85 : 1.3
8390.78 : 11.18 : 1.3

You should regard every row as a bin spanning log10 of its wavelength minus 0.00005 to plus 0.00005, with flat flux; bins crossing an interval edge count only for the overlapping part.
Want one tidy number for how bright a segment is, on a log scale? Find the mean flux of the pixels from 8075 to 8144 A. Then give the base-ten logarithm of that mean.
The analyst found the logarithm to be 1.06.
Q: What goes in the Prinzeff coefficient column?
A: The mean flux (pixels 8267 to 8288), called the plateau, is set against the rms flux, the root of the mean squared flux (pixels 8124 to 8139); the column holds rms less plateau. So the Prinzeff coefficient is 0.81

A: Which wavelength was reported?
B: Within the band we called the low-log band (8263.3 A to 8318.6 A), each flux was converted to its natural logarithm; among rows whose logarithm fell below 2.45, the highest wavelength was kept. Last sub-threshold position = 8317.68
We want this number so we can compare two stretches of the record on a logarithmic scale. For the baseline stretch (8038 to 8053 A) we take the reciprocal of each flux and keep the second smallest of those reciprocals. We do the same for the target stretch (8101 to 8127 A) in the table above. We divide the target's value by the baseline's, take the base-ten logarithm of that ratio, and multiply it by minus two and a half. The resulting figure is 0.0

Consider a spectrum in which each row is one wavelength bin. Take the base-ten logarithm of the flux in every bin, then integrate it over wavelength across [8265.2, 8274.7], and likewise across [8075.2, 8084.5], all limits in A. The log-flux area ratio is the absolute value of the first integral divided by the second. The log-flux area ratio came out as 1.02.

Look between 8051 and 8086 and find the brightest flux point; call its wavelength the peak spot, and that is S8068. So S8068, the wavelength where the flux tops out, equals 8053.82 A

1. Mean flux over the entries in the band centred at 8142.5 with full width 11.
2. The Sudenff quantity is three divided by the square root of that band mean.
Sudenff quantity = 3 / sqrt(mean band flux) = 0.87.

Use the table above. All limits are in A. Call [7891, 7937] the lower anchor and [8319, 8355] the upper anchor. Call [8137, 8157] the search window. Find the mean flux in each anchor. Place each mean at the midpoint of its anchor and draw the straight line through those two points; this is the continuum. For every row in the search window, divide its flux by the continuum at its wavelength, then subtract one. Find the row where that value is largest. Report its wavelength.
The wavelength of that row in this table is 8148.96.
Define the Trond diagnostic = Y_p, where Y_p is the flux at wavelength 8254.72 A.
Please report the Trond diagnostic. 9.271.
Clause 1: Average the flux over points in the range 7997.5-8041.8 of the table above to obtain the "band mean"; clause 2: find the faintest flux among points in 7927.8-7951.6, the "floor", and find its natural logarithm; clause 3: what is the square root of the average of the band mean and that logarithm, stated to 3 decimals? 2.631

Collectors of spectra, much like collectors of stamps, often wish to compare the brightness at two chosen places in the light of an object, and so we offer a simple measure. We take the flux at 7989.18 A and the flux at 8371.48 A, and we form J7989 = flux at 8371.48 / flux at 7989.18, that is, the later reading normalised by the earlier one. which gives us 0.82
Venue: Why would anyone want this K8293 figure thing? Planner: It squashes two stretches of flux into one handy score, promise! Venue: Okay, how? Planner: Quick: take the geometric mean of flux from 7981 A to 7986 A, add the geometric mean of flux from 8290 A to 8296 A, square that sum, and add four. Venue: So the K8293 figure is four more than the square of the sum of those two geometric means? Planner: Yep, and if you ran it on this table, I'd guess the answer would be 551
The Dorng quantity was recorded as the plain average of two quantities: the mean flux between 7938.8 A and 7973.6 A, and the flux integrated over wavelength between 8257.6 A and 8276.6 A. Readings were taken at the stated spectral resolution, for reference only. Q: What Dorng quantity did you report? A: 107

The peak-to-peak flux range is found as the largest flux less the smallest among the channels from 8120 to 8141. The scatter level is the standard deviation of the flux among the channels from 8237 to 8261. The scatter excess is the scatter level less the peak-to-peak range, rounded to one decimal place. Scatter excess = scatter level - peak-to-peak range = -3.5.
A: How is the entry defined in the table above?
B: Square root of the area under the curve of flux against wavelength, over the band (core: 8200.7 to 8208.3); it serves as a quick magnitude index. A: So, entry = 8.5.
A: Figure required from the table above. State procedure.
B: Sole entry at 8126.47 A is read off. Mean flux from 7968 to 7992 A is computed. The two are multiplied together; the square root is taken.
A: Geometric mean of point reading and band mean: 12.1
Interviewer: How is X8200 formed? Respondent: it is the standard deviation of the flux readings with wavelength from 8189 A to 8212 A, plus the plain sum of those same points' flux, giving 131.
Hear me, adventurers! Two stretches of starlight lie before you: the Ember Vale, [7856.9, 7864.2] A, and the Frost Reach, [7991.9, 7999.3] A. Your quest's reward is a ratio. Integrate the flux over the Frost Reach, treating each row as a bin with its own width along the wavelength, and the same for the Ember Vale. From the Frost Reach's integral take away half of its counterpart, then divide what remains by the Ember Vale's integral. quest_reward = 0.53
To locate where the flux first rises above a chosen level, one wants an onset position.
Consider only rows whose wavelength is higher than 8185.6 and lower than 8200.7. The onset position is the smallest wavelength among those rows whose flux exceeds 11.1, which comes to 8186.57 A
